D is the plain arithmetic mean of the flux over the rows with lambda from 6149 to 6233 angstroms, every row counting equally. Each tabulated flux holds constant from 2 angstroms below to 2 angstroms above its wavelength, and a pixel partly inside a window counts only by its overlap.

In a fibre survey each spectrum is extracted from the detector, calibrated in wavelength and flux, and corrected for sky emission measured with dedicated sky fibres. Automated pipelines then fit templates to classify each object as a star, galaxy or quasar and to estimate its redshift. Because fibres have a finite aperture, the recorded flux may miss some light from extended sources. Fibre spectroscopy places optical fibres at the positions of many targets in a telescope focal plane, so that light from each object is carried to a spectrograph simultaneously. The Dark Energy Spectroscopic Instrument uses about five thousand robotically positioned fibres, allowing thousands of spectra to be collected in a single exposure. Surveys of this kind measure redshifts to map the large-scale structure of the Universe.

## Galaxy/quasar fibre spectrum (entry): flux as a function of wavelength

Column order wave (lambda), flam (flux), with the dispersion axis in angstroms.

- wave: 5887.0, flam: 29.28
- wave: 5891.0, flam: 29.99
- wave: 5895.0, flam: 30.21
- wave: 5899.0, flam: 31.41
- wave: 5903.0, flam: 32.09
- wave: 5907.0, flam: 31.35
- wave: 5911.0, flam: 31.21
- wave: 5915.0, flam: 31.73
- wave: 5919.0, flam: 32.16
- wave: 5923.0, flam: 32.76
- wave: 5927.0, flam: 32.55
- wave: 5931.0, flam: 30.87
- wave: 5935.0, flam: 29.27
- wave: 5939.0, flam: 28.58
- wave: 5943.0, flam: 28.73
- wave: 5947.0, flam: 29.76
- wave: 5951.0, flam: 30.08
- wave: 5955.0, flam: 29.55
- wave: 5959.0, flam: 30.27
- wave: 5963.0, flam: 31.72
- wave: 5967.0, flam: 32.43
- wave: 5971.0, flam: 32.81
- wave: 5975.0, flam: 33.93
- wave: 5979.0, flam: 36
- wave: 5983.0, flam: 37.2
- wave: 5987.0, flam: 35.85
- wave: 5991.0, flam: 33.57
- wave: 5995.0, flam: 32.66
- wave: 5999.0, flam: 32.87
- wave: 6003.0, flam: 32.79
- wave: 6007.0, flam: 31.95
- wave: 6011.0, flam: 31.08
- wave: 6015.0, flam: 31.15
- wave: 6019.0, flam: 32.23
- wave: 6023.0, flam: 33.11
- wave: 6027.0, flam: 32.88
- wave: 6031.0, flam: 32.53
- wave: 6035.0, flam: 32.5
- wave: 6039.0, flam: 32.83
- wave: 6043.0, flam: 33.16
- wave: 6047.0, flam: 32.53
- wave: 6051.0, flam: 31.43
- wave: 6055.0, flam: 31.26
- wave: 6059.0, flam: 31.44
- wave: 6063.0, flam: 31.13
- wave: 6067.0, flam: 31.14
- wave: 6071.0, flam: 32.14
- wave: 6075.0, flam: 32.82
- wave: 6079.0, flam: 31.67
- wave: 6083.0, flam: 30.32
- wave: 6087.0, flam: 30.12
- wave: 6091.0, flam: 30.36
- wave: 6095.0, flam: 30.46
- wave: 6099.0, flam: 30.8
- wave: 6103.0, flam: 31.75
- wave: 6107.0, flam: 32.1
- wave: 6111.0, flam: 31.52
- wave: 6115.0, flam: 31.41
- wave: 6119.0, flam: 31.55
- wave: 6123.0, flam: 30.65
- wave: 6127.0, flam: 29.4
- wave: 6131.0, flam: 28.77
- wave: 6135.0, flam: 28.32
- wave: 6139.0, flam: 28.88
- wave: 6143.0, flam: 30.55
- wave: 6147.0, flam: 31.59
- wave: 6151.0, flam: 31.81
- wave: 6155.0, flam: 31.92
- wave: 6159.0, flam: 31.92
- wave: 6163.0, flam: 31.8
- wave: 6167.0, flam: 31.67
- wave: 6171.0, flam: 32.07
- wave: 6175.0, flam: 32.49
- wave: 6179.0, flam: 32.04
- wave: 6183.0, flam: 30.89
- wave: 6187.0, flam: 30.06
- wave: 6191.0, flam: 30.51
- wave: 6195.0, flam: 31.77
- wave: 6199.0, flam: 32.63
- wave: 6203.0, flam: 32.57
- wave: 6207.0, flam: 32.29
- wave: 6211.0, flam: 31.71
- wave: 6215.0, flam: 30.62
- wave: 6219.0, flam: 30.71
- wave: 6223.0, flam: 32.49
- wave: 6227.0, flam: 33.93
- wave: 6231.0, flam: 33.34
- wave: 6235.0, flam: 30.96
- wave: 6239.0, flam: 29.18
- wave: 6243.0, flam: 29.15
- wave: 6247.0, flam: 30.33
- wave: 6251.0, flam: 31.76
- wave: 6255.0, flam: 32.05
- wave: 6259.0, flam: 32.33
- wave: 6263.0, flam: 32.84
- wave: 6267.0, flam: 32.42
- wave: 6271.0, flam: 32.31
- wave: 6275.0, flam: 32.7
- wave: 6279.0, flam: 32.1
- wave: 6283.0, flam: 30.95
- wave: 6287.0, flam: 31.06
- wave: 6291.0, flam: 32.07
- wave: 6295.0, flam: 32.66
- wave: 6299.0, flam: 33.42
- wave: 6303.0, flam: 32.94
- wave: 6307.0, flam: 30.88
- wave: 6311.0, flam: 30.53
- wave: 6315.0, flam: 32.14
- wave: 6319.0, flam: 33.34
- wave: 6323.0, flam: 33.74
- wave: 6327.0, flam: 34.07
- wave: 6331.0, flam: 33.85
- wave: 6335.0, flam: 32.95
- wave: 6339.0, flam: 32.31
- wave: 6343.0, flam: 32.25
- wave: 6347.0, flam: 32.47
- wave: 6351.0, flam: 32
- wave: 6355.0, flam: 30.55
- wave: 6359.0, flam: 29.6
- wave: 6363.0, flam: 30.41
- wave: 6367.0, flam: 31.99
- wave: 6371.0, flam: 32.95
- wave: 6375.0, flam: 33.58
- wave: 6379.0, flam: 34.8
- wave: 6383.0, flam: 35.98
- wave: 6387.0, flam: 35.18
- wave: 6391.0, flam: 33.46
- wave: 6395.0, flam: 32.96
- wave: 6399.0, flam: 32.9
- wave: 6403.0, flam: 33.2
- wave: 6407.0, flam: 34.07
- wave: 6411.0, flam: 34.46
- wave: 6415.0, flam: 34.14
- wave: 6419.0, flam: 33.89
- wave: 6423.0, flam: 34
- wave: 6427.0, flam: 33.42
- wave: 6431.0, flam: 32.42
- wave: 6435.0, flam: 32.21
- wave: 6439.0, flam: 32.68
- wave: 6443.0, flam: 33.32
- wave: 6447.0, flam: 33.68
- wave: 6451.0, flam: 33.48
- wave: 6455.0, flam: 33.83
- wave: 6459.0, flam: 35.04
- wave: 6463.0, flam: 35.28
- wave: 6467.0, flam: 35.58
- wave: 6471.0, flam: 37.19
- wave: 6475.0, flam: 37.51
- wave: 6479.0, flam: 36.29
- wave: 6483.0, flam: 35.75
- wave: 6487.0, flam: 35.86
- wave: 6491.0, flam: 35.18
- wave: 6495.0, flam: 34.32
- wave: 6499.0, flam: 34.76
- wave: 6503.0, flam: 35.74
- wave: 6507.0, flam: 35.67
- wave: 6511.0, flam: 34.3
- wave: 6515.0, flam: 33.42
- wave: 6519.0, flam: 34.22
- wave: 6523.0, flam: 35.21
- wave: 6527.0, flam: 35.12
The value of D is 31.9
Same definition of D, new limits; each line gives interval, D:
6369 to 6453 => 33.7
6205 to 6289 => 31.7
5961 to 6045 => 33.1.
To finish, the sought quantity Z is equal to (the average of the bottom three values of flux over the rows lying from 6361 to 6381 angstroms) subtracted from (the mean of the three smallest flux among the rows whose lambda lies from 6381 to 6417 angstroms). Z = 1.2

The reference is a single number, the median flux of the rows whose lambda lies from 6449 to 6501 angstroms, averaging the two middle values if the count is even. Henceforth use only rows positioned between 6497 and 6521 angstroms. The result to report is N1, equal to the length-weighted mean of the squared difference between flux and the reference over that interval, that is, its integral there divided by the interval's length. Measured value 1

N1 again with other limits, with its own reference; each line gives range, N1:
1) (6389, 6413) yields 3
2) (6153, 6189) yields 14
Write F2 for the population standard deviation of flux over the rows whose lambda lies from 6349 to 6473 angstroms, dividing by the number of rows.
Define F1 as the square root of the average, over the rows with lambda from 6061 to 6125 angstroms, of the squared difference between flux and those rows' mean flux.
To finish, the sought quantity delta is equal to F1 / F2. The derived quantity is 0.46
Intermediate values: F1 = 0.74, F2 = 1.6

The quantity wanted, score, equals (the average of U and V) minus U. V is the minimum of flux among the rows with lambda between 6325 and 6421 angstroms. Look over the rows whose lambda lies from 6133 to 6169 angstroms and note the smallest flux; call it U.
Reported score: 0.6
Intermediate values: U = 28.32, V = 29.6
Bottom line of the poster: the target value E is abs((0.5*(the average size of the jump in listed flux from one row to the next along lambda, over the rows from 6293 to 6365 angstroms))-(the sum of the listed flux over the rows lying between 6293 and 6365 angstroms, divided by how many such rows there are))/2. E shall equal 15.9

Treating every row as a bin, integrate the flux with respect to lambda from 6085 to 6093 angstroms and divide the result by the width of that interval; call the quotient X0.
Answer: 30.2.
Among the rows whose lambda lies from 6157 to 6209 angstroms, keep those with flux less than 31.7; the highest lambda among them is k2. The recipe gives 6191.0 angstroms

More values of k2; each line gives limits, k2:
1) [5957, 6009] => 5959.0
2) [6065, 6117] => 6115.0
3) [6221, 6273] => 6247.0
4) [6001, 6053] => 6051.0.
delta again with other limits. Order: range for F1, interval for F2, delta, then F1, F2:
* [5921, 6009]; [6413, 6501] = 1.63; 2.30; 1.4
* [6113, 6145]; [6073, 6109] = 1.30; 1.17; 0.9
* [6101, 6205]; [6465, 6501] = 1.19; 1.18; 1.0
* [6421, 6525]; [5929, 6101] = 0.76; 1.35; 1.8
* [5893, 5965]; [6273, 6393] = 0.86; 1.25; 1.5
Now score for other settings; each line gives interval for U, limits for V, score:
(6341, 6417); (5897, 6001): -0.5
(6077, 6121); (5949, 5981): -0.3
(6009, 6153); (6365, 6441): 1.8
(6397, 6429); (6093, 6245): -2.3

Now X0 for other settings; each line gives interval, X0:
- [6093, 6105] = 31.0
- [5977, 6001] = 34.7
